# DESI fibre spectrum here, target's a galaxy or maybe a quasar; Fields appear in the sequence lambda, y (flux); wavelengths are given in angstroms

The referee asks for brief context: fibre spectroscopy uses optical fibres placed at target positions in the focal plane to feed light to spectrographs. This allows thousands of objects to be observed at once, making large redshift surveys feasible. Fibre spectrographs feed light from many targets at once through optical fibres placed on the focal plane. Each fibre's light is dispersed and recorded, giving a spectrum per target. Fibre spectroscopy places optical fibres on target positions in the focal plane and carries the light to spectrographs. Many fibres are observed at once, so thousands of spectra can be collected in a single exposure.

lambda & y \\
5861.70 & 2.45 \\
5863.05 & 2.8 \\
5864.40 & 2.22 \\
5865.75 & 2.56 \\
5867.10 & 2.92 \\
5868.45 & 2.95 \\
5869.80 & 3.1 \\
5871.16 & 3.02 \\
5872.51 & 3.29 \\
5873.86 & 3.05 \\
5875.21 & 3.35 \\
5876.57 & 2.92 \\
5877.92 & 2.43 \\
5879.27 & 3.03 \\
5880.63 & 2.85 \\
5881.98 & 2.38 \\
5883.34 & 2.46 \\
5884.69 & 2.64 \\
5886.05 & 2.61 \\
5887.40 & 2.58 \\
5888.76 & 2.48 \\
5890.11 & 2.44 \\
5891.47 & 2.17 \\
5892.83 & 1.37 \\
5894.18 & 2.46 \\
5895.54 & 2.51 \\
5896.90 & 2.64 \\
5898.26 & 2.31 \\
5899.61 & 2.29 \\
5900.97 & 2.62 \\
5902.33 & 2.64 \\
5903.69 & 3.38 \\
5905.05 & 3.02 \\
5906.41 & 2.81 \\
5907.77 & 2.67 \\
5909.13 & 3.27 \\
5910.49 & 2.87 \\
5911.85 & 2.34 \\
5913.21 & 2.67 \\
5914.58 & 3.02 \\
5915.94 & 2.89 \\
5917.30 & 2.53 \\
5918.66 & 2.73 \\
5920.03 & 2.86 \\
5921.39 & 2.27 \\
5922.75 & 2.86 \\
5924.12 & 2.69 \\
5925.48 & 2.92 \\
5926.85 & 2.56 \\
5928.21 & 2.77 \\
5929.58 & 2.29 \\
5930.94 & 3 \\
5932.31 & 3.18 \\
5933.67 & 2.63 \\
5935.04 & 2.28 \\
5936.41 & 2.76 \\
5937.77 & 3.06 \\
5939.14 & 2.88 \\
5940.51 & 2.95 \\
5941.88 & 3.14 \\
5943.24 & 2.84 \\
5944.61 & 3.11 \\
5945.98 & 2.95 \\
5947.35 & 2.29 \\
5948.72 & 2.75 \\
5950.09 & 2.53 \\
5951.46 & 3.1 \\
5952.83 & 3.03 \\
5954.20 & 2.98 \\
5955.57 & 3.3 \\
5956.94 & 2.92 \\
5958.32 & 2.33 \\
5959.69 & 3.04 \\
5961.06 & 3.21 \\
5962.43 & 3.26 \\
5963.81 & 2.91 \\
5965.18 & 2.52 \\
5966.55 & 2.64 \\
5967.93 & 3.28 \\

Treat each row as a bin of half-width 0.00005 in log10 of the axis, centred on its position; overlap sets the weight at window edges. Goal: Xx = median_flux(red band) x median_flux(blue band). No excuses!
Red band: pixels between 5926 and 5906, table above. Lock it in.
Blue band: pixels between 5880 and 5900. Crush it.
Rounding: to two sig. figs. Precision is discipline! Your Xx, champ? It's 6.9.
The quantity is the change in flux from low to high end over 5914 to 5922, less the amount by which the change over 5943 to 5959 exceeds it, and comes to -1.0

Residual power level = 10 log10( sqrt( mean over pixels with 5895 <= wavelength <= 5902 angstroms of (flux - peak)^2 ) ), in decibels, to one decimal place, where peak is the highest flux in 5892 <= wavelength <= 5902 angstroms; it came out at -6.5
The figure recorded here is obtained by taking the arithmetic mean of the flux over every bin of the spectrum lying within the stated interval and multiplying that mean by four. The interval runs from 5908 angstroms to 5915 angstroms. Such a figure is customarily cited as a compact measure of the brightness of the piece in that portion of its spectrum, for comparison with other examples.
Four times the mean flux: 11.3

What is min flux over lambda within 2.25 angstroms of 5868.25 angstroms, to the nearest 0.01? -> 2.92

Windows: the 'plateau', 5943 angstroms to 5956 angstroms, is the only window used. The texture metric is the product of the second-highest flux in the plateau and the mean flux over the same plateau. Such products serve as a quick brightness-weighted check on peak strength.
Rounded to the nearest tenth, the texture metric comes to 9.0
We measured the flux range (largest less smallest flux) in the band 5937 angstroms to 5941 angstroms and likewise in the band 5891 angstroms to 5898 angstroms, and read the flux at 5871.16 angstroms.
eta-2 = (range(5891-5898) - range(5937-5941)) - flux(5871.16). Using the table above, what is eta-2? -1.9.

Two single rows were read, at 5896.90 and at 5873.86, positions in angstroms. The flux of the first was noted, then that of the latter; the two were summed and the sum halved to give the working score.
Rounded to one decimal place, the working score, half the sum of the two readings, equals 2.8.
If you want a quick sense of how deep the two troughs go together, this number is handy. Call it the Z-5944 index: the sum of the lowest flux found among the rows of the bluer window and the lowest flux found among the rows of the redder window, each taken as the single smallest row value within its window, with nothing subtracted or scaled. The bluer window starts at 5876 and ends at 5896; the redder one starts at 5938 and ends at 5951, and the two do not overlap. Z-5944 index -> 3.66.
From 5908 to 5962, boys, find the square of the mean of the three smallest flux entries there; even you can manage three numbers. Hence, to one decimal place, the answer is 5.2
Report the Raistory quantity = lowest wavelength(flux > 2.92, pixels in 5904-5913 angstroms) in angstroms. 5905.05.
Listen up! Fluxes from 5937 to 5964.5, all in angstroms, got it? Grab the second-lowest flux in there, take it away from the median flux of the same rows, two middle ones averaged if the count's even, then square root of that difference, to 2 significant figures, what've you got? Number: 0.80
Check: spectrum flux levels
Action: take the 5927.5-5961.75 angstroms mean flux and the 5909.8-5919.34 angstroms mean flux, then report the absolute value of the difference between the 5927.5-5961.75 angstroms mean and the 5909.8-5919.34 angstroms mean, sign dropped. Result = 0.13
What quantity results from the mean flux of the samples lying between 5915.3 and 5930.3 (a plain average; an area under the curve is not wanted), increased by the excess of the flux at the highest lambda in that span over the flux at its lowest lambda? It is 2.1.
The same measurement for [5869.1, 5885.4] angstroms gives 2.4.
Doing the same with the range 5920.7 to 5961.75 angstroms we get 3.8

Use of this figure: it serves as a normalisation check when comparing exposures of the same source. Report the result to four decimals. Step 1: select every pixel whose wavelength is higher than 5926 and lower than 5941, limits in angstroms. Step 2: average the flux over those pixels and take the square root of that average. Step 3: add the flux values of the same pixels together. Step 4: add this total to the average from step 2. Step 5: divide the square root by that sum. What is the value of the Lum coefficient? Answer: 0.0502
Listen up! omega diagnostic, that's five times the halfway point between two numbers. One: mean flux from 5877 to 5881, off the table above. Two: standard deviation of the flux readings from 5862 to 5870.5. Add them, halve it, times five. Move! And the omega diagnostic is 7.7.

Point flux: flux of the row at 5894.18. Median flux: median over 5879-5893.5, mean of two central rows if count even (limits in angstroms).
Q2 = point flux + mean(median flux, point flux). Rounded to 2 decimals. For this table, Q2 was 4.93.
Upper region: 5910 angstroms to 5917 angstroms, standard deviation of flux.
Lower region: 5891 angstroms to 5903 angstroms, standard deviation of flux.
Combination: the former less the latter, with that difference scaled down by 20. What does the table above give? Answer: -0.007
